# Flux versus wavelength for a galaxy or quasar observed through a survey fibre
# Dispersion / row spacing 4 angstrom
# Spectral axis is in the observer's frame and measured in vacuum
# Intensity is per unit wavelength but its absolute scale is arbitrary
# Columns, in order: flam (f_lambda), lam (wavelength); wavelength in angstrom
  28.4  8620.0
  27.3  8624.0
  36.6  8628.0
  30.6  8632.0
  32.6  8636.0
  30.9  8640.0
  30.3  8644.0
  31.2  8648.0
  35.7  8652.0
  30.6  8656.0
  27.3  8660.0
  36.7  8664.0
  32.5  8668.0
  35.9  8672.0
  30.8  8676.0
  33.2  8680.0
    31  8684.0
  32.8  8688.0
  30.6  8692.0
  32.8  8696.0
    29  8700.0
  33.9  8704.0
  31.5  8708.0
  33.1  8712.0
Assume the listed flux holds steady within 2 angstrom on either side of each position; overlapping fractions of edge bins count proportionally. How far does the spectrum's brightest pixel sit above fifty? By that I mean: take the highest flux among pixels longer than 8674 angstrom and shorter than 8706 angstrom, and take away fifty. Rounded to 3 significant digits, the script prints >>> -16.1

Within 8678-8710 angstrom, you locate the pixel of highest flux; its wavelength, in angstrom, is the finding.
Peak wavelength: 8704.0 angstrom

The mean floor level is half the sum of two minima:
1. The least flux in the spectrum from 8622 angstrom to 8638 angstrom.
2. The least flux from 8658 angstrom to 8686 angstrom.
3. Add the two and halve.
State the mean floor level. 27.3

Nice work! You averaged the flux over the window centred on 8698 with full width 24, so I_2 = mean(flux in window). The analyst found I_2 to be 31.8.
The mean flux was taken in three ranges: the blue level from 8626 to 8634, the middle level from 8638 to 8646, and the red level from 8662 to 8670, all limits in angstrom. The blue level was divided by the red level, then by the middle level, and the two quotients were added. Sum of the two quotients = 2.07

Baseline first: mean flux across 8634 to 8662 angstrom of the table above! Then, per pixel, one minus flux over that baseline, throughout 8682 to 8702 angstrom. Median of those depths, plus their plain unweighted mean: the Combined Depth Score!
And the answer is 0.01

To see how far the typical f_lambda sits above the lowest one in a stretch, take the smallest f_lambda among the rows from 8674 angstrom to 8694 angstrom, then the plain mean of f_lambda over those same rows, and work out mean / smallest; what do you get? 1.04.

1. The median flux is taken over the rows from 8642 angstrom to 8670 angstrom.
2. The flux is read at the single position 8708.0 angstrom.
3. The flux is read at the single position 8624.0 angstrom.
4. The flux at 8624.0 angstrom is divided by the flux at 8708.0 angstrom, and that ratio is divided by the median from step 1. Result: 0.0278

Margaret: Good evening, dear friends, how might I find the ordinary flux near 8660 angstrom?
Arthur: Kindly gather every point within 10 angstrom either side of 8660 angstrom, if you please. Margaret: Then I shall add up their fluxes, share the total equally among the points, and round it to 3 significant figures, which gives 32.6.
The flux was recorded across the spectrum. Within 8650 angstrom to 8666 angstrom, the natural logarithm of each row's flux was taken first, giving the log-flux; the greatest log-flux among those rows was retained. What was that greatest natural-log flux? 3.60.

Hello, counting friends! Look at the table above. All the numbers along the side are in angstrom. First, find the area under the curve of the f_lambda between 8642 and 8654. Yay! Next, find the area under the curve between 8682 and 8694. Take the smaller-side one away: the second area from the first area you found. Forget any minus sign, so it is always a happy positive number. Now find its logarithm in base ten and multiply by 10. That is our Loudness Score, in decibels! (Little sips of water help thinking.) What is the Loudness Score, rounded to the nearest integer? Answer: 10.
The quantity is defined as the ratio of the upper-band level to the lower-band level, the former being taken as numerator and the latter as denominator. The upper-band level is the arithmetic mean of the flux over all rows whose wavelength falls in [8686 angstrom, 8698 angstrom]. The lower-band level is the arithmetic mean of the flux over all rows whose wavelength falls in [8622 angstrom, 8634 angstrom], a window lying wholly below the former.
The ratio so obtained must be 1.02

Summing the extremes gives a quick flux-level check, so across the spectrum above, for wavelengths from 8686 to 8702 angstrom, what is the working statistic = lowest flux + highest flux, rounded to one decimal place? 61.8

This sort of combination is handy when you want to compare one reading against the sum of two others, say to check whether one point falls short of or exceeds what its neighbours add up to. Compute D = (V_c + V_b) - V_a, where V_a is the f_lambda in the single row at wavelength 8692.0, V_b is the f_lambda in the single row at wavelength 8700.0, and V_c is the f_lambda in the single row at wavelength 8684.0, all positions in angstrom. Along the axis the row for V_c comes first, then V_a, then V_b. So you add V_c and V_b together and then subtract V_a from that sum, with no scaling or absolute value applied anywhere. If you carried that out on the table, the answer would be 29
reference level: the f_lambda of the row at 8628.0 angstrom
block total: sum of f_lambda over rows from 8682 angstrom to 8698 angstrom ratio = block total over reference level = 3.48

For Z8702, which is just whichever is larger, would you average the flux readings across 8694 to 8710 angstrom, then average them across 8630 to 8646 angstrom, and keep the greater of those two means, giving 31.8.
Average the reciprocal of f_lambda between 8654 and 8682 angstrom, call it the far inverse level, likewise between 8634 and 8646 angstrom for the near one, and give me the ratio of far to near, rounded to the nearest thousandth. 0.972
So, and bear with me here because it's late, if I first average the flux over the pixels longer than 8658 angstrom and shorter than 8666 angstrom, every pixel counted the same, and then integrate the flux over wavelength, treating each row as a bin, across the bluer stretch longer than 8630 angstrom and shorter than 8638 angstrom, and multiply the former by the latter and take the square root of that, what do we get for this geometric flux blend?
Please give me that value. 90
